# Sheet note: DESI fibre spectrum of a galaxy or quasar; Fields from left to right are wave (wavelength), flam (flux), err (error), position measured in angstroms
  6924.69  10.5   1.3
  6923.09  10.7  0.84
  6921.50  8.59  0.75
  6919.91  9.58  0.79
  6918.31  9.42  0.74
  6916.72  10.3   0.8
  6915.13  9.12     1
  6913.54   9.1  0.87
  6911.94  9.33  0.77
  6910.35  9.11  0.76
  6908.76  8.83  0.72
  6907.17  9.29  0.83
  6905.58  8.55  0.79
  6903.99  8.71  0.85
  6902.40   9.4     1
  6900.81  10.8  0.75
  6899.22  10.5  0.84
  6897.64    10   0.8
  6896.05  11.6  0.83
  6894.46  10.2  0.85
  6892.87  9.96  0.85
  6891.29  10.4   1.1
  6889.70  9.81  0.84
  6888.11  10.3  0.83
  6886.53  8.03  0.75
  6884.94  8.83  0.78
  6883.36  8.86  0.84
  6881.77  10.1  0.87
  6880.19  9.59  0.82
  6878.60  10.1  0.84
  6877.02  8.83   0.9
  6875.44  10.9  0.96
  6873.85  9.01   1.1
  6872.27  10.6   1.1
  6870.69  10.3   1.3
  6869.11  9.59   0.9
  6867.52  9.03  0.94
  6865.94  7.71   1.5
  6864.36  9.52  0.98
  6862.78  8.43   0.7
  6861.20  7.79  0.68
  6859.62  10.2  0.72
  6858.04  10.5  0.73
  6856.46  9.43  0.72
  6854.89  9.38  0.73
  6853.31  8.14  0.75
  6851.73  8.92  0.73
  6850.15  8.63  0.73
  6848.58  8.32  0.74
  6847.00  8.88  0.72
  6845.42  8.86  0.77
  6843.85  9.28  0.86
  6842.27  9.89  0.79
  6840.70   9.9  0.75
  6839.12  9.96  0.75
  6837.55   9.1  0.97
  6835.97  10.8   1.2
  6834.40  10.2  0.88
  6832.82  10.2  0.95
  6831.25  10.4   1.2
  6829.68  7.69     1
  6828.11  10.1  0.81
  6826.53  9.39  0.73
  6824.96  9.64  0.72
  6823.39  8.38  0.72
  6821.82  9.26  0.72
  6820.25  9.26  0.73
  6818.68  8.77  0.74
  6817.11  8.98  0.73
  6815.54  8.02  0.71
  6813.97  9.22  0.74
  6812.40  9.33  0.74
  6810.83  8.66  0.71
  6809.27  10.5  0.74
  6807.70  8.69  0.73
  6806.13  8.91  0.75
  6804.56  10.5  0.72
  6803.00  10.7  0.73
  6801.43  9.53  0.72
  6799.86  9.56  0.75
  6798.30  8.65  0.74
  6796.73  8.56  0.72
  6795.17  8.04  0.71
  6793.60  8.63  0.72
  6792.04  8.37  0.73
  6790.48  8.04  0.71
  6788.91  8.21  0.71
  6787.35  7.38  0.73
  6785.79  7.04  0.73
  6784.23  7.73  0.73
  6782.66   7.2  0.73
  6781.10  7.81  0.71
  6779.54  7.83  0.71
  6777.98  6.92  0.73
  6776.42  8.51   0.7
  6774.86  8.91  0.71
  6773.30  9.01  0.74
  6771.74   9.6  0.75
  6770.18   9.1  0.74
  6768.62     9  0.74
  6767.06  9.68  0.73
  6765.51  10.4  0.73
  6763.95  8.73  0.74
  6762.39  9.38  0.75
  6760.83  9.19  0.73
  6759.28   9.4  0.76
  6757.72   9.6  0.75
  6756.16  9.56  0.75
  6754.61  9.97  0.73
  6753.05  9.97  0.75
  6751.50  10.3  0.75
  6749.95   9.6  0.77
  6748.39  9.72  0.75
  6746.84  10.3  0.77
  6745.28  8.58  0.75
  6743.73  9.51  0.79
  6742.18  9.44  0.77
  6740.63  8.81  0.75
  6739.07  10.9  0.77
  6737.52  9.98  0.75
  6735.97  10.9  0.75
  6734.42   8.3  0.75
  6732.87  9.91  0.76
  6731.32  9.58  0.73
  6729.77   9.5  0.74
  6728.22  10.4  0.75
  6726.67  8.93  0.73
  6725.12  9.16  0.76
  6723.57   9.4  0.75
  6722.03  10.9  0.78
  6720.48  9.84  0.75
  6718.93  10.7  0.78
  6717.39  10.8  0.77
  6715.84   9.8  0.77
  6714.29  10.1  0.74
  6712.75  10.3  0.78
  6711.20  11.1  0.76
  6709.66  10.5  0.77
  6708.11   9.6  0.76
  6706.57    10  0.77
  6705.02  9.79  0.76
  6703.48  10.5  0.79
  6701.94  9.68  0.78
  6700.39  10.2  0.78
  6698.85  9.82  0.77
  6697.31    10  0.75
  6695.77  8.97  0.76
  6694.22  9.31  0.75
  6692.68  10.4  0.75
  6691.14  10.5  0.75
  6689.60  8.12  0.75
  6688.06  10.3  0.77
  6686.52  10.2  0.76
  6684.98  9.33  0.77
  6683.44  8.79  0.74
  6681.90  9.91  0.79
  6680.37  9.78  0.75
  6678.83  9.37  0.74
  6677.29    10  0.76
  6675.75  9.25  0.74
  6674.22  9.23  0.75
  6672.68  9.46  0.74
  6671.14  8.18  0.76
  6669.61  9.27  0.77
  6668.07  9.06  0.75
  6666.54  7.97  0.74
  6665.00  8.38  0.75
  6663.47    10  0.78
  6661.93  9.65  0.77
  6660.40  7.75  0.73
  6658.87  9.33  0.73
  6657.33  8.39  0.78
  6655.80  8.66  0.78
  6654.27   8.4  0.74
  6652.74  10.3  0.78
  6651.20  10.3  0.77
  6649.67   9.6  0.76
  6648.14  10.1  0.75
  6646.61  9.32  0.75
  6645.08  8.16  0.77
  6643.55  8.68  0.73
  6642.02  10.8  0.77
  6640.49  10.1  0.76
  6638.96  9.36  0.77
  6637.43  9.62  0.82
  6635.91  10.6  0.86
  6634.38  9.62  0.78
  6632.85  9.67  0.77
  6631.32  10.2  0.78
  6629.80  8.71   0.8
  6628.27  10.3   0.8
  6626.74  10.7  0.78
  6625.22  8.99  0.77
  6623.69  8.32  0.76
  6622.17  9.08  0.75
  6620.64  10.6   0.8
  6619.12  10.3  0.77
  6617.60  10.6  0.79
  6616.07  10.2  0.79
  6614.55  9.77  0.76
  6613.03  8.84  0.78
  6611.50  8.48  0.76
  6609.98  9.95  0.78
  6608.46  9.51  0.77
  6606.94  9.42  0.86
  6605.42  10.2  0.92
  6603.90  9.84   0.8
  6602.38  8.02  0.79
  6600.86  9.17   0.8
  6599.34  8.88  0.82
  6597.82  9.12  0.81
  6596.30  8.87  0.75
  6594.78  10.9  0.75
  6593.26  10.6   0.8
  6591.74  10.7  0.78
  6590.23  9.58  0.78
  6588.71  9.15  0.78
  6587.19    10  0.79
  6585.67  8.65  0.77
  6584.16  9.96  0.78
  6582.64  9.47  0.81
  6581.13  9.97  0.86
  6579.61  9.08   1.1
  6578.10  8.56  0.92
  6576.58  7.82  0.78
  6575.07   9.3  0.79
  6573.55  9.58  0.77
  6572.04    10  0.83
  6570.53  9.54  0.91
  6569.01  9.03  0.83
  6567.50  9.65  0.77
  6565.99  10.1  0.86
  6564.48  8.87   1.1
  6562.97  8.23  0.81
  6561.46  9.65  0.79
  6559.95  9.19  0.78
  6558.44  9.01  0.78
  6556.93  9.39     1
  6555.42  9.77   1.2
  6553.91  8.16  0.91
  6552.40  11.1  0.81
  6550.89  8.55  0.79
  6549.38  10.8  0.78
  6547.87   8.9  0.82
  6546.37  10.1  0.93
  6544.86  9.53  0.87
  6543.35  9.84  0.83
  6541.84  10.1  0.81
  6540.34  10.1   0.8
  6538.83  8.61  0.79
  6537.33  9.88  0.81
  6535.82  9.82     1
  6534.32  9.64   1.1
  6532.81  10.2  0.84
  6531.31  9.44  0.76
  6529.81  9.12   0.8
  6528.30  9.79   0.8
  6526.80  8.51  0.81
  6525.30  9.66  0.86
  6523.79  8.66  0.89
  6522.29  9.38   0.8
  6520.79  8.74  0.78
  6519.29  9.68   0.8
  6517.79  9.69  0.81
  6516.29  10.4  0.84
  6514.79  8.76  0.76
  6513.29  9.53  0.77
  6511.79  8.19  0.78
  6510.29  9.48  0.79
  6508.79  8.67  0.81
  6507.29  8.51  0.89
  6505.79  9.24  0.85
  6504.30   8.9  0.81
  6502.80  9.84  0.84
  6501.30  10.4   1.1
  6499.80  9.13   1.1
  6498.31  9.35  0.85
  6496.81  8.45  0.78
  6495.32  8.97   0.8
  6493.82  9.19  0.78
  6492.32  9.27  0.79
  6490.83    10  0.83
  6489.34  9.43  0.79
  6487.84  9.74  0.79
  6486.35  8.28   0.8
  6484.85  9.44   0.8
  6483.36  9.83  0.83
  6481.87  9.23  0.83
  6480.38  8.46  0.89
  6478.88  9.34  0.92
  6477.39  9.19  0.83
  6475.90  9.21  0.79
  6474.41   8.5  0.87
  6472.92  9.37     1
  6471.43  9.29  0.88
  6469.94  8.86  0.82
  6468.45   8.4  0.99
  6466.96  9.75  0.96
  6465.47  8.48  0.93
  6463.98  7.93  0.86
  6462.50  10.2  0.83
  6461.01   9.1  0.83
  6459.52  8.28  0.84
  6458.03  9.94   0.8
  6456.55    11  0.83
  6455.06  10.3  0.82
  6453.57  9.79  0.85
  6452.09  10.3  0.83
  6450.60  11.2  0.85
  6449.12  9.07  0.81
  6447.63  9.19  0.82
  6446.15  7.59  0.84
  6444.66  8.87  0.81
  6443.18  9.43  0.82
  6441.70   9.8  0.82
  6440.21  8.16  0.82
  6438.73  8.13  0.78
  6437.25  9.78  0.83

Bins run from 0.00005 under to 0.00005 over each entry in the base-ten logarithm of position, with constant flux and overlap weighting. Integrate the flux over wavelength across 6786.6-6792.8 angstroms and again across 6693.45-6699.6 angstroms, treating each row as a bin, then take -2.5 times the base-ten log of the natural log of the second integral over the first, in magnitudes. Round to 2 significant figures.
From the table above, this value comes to 2.0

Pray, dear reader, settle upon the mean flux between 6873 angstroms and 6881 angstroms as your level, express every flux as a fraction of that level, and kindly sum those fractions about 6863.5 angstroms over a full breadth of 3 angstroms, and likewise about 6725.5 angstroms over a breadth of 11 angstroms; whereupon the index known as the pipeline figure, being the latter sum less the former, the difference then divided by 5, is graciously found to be 1.0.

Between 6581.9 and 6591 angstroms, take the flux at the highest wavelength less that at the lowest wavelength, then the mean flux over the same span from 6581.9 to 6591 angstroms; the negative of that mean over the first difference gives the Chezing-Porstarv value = -86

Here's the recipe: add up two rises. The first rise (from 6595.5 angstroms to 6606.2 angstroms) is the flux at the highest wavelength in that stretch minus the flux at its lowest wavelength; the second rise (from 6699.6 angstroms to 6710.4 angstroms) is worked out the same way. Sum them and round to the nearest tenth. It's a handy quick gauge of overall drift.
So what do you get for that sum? 1.6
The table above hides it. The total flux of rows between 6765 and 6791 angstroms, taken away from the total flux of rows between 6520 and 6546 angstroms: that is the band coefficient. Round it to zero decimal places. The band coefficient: 19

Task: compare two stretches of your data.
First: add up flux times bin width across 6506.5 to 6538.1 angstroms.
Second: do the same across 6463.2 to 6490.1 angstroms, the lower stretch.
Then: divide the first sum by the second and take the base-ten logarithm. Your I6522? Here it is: 0.1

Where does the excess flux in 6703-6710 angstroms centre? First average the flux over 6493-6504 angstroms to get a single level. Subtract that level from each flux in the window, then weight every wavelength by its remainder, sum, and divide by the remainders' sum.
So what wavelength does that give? 6706.5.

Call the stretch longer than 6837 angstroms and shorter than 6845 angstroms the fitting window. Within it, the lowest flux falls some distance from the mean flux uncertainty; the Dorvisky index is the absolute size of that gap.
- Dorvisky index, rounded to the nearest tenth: 8.3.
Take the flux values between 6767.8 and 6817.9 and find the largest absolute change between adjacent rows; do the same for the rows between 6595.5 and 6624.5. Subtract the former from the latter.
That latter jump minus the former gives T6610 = 0.0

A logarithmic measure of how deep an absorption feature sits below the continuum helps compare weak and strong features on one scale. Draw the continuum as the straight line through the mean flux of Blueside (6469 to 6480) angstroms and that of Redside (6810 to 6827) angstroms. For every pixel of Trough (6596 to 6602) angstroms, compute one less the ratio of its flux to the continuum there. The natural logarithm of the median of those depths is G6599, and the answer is -5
